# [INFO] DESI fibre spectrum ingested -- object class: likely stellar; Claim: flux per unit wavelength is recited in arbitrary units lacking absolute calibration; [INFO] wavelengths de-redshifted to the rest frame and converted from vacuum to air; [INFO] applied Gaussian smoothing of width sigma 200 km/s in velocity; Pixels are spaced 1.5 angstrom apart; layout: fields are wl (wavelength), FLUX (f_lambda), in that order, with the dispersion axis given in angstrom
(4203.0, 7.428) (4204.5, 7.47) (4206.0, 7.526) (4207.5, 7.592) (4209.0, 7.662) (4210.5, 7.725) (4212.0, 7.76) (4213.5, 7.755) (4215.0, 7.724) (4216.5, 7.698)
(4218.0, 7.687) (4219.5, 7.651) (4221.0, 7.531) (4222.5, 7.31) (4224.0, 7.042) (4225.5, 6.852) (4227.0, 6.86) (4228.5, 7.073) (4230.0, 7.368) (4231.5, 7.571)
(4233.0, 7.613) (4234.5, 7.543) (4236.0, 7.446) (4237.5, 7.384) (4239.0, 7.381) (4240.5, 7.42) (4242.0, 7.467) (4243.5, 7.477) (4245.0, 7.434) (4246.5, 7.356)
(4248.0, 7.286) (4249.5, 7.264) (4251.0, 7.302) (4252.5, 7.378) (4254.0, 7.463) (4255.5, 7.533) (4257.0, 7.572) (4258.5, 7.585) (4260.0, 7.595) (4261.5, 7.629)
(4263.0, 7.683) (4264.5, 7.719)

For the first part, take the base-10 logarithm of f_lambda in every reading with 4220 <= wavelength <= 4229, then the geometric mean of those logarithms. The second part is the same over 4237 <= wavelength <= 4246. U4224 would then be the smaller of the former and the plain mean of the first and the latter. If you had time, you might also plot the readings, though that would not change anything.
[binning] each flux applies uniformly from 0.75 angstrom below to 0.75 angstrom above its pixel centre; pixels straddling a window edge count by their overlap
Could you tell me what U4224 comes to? 0.852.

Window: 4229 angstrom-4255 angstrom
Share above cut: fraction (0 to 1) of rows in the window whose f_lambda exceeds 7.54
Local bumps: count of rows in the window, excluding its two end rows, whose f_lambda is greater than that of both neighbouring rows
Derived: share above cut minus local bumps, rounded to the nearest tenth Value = -1.8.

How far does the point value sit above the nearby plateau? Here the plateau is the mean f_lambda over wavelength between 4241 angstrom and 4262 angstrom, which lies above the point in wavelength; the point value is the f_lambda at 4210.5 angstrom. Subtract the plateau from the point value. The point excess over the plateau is 0.27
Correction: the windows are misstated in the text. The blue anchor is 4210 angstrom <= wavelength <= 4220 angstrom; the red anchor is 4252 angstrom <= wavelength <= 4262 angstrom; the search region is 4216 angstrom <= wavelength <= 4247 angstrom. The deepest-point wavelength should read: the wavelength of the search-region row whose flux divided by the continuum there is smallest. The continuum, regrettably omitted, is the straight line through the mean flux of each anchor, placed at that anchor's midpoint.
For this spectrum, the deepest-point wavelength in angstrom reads 4225.5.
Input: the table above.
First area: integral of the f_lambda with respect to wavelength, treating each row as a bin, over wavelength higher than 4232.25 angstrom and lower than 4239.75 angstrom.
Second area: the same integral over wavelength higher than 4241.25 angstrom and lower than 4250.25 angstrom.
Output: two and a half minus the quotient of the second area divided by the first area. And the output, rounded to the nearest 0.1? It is 1.3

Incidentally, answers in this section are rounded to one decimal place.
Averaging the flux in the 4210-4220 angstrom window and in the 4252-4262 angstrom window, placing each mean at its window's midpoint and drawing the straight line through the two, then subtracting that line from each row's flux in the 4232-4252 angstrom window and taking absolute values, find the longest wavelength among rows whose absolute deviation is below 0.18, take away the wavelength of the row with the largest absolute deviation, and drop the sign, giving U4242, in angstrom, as 4.5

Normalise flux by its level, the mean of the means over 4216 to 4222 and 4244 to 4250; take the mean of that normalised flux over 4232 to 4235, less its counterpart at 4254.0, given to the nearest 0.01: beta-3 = 0.02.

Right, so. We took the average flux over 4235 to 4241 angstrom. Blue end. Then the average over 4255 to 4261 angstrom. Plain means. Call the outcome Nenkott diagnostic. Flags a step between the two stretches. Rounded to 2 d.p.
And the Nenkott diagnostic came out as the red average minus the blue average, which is 0.16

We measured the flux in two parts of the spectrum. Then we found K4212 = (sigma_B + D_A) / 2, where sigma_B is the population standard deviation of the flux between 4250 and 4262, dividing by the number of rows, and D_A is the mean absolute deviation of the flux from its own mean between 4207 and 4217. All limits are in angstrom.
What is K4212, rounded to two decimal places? 0.08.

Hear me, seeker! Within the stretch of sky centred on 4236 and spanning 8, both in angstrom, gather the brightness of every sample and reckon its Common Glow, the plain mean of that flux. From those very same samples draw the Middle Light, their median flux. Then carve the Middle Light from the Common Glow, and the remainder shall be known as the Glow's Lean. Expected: 0.03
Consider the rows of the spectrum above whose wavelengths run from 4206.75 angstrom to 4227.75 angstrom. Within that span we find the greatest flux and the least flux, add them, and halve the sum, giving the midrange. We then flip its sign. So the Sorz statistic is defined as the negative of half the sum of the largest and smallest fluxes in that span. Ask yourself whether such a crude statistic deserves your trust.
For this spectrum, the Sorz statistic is -7.31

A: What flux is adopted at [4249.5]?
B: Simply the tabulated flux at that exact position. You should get 7.264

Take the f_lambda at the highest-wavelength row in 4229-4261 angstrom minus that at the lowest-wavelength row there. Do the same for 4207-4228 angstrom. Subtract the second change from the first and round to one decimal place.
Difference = 1.0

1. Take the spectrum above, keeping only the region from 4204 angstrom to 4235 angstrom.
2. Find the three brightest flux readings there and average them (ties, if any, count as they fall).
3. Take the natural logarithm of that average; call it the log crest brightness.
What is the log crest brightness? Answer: 2.05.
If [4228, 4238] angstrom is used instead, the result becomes 2.02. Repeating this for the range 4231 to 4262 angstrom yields 2.03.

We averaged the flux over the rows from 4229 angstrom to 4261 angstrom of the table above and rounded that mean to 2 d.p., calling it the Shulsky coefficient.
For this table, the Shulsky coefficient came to 7.45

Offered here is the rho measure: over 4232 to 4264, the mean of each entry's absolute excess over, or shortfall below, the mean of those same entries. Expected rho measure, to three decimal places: 0.098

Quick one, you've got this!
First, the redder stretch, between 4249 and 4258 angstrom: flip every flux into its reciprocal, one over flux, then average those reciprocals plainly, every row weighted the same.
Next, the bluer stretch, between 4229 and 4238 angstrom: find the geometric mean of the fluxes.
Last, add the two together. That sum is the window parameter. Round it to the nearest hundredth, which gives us 7.62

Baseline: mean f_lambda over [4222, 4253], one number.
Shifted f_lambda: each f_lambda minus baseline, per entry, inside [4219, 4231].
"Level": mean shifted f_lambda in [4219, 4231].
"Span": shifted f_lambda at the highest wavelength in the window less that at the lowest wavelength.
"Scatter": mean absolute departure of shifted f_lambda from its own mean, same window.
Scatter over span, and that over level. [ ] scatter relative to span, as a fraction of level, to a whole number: 8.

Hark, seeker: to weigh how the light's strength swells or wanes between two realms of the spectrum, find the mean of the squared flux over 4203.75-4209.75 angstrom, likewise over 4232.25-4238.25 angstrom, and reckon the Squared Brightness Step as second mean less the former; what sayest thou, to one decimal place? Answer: -1.0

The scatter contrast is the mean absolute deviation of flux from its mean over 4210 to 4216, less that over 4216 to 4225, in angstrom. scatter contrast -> -0.19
